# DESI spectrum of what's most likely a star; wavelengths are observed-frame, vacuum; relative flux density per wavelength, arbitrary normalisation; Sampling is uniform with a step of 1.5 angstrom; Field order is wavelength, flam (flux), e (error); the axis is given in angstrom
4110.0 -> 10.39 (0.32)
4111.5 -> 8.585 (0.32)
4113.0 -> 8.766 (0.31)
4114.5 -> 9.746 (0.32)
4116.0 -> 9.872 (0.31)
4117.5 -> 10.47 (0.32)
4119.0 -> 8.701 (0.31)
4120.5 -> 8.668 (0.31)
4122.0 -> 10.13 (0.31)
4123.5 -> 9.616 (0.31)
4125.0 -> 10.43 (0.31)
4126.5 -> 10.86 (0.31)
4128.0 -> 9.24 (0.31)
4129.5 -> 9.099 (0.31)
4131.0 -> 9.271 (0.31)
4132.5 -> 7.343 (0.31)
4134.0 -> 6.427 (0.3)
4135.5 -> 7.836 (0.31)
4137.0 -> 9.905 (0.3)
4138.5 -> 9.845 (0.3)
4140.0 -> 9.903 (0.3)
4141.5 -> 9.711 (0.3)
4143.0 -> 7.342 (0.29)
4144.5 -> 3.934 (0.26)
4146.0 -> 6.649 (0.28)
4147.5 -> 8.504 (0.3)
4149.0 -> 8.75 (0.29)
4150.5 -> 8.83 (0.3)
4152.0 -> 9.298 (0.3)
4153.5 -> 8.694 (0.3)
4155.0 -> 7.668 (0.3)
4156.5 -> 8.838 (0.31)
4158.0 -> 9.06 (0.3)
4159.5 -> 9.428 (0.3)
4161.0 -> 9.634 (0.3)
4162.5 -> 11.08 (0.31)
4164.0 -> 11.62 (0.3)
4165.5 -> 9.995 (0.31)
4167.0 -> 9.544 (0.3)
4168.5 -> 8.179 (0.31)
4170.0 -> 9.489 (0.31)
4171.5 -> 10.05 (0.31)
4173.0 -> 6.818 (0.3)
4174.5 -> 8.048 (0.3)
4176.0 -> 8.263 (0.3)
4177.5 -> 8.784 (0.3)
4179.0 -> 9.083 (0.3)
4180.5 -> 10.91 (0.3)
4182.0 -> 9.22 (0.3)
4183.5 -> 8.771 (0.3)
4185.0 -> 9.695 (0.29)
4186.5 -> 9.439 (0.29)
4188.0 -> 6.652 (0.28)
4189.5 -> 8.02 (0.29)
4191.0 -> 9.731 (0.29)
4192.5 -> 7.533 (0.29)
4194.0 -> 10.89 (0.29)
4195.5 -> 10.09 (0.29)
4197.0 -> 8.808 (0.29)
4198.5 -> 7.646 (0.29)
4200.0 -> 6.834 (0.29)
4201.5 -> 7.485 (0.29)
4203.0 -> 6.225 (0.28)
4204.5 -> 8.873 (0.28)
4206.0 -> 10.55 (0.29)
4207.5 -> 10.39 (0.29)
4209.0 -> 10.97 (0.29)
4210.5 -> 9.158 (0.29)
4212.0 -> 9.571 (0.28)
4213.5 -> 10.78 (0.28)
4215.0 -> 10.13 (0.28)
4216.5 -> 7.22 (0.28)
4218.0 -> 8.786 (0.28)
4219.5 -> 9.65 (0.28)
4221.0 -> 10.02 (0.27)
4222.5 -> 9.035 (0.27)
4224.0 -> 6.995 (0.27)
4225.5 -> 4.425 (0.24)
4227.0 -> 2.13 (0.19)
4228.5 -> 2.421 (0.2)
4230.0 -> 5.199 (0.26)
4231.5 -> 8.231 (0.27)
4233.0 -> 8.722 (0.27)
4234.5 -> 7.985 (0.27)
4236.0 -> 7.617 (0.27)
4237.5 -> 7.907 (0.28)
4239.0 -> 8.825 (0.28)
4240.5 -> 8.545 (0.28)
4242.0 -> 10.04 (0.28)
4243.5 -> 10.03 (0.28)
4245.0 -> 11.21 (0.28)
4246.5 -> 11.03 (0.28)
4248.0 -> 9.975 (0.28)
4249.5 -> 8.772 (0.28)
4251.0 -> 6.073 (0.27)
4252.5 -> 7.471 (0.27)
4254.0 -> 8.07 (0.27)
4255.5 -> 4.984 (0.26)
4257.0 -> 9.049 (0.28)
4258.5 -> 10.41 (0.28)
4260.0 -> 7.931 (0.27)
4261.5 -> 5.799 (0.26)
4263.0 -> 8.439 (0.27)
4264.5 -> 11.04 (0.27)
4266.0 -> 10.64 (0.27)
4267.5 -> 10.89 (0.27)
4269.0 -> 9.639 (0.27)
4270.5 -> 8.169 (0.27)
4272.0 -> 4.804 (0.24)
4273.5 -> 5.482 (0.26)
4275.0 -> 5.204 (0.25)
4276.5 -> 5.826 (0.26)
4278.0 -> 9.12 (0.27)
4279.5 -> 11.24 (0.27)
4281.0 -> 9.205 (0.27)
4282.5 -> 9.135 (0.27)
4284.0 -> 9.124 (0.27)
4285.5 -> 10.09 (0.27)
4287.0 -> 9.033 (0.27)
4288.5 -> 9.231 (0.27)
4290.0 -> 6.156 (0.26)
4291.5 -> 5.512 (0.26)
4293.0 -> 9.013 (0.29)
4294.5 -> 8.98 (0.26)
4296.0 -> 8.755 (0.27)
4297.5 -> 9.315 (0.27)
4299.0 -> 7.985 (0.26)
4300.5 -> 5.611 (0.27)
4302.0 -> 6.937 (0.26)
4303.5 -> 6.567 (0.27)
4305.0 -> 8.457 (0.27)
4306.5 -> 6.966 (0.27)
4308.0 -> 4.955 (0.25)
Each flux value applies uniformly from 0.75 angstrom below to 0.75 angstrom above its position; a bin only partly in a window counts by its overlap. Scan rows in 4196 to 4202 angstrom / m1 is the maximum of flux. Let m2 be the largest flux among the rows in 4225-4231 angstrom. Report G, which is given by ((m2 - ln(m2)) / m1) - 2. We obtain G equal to -1.60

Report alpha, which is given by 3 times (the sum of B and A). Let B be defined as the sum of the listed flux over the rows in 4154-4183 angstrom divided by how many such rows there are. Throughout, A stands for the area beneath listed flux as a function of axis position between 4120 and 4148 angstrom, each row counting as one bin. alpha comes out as 756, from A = 243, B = 9.25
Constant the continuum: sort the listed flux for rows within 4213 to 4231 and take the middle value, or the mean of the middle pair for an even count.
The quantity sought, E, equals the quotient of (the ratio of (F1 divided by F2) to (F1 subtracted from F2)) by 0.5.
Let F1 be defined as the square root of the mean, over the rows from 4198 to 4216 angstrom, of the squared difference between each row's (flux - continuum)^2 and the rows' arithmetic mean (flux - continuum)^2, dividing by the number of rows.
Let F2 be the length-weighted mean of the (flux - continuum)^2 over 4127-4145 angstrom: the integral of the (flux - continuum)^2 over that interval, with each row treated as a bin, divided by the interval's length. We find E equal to 13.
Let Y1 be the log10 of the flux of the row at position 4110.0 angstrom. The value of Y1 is 1.02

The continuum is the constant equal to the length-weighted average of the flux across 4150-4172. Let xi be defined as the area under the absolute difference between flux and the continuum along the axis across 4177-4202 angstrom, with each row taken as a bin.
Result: 28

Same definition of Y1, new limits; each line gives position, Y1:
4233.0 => 0.94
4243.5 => 1.00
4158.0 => 0.96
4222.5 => 0.96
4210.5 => 0.96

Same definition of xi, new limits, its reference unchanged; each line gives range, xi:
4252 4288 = 62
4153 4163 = 7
